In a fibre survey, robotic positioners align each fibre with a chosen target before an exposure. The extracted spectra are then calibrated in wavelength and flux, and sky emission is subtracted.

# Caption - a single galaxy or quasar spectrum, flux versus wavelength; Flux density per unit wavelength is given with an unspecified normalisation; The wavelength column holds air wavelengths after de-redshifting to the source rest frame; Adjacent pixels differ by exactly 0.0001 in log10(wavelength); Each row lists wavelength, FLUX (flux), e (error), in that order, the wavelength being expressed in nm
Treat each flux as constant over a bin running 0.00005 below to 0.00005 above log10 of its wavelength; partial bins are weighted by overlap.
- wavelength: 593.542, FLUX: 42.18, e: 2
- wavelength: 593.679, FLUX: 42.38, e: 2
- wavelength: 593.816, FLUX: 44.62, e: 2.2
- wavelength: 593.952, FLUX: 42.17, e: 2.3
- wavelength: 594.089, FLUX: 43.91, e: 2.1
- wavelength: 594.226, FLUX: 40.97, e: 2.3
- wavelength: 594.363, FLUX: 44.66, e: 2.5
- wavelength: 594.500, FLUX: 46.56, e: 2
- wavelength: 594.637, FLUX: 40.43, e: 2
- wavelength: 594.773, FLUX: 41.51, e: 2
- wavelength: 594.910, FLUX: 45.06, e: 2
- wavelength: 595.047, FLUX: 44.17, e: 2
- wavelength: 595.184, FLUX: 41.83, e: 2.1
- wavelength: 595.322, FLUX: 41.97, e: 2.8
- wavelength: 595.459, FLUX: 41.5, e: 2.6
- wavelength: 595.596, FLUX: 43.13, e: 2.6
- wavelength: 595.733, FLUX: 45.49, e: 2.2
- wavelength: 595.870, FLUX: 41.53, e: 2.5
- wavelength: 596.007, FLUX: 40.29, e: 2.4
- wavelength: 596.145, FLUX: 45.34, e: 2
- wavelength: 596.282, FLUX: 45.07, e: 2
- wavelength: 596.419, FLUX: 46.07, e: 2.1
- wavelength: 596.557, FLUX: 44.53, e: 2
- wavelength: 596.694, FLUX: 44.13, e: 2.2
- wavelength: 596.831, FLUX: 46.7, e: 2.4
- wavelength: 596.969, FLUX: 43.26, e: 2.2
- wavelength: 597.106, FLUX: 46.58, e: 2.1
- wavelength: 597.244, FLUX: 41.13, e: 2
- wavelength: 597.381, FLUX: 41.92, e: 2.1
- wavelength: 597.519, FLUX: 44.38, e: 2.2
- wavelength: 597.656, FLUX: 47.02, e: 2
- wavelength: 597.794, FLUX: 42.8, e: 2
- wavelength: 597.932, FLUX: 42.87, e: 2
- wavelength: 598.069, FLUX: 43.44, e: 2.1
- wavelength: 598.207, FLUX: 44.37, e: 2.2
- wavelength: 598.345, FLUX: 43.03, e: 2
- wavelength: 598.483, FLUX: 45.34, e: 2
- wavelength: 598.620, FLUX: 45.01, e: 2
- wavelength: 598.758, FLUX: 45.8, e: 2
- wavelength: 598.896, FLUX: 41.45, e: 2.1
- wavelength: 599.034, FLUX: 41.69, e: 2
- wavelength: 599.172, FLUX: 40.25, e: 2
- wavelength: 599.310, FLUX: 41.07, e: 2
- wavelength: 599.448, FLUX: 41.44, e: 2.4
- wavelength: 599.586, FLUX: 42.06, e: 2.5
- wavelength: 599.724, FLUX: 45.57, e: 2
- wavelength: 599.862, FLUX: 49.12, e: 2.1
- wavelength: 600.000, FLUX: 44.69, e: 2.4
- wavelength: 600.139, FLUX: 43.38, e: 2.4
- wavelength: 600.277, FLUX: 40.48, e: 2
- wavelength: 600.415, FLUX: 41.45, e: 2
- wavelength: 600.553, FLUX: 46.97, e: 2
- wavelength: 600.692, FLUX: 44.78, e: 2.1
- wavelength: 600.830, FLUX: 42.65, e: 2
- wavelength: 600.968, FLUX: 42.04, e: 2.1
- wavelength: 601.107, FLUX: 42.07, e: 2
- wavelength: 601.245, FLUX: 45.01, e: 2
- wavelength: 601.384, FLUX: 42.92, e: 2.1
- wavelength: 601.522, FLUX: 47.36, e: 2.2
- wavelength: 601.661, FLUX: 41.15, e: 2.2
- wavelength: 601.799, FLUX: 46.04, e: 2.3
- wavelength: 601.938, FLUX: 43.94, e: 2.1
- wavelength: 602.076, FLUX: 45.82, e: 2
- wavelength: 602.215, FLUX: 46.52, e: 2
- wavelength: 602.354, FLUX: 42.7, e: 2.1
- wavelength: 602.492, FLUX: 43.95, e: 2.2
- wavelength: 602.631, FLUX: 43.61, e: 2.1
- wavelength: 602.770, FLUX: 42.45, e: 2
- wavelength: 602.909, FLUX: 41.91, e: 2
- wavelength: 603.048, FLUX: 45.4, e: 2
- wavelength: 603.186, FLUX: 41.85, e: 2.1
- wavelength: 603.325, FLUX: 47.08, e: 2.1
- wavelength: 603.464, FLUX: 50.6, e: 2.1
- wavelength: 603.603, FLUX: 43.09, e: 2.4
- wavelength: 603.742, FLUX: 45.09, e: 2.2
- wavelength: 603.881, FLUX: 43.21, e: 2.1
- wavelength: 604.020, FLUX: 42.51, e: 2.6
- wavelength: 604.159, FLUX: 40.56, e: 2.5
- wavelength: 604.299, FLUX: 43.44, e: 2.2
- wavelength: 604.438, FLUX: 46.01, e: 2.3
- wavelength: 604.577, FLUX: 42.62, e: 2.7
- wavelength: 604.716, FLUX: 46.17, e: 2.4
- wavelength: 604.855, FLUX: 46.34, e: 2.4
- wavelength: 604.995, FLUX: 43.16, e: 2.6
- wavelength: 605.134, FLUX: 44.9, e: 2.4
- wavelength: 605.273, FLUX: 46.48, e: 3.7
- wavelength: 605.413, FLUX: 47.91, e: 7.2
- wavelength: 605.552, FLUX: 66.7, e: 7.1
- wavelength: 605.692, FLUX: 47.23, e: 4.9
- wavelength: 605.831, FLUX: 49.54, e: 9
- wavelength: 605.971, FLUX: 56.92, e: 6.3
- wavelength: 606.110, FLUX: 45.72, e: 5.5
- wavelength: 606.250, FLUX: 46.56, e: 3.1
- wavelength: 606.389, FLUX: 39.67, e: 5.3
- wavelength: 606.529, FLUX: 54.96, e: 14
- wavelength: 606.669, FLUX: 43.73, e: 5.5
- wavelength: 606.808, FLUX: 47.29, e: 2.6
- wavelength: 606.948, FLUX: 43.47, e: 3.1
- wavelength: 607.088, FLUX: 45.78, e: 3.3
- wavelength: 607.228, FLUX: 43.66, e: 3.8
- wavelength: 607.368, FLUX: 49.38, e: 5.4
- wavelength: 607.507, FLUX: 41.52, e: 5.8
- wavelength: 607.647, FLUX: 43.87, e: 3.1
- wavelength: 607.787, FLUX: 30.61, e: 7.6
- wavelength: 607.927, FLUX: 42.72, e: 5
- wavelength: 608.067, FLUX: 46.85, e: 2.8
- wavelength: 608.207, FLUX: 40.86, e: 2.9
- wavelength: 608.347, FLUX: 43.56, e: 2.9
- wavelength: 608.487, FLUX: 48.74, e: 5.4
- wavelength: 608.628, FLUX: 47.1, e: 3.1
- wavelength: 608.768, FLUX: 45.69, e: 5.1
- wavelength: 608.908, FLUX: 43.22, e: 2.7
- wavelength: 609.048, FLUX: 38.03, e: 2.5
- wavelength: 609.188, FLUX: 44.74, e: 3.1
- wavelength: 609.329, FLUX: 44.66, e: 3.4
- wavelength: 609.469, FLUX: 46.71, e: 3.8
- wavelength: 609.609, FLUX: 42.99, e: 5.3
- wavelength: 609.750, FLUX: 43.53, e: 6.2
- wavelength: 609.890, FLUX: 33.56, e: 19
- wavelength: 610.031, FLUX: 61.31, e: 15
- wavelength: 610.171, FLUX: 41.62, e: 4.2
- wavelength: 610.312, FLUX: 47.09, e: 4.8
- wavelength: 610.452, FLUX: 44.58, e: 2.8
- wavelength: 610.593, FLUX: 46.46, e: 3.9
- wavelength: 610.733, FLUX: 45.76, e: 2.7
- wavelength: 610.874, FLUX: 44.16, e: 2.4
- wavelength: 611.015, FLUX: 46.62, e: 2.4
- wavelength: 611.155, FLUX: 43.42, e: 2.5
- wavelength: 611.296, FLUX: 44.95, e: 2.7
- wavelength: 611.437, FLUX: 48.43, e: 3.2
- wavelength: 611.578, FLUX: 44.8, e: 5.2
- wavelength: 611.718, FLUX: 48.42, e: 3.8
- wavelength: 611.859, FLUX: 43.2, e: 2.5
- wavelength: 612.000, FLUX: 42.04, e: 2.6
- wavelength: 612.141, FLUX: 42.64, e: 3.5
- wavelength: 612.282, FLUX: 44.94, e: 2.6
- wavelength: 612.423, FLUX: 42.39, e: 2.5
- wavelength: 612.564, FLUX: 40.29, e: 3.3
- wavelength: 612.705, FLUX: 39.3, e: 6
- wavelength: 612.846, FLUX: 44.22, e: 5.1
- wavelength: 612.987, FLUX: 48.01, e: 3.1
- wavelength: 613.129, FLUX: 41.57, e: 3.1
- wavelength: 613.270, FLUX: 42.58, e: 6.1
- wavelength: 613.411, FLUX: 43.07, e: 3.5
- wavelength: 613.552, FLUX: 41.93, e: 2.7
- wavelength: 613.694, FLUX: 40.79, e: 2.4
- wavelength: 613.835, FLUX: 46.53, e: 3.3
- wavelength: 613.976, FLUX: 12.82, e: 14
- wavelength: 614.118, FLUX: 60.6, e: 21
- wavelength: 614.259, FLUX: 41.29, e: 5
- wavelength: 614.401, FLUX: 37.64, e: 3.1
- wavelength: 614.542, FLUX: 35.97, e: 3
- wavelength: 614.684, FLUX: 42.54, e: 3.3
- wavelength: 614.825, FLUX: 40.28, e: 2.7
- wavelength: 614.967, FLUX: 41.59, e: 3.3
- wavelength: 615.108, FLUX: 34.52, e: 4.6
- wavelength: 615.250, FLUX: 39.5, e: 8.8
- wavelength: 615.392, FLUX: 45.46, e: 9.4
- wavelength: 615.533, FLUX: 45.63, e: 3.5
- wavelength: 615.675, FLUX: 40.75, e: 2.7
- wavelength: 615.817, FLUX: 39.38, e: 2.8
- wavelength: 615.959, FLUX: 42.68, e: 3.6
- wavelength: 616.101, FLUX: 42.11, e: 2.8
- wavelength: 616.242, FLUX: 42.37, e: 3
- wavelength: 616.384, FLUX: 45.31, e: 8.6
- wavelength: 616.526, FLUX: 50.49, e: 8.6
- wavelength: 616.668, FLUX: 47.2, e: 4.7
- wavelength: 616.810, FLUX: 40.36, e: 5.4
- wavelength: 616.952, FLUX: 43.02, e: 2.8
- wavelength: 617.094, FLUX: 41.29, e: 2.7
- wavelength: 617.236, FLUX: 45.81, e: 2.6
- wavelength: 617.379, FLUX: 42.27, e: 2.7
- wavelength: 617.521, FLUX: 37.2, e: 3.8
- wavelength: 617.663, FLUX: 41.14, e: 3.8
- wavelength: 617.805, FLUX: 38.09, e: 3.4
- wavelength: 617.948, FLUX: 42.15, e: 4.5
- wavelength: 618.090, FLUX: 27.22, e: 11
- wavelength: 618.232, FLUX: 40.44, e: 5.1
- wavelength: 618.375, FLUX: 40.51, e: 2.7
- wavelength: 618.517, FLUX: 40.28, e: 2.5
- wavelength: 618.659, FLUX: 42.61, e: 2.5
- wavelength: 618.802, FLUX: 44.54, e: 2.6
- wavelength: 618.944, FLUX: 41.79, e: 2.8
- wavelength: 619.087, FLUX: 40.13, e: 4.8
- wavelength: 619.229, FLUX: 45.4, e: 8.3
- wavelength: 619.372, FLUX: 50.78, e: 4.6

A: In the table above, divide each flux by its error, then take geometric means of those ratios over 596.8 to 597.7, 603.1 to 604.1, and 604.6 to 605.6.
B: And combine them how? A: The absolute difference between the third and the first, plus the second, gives 27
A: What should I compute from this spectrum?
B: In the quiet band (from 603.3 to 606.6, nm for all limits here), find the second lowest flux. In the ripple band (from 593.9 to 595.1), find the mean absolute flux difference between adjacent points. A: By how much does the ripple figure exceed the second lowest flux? -37.8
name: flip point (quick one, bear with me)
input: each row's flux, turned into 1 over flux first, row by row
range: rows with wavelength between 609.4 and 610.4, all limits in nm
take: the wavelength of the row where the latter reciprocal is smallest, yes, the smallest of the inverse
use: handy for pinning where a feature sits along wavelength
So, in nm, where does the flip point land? 610.031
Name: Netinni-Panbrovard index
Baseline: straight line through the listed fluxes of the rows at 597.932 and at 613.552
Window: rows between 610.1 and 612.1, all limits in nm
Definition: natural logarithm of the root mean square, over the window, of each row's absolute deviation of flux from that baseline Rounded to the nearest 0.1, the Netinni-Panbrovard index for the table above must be 1.3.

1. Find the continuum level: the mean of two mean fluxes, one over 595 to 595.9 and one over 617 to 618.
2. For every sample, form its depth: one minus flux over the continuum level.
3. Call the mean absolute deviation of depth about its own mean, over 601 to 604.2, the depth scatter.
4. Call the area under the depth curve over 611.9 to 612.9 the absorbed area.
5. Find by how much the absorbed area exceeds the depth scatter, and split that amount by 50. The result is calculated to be -0.0010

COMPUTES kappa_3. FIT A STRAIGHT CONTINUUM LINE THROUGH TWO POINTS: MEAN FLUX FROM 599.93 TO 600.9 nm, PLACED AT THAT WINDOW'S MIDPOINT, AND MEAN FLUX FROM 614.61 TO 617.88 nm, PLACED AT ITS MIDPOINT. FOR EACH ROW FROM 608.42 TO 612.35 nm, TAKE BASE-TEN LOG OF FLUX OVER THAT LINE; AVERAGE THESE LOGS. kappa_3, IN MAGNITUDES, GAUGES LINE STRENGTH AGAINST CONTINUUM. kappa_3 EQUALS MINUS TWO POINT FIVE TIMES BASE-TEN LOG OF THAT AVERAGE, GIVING 4.2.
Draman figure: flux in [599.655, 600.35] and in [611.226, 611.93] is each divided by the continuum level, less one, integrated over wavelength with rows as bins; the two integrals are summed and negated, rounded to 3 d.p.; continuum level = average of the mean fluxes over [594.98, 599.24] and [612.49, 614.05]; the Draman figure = -0.115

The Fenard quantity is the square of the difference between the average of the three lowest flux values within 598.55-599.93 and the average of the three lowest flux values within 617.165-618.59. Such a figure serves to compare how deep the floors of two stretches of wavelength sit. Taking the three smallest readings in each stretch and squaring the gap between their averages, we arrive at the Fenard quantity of 46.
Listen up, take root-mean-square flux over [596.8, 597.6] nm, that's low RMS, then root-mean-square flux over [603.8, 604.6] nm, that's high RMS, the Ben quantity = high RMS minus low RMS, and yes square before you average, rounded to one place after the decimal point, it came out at -1.0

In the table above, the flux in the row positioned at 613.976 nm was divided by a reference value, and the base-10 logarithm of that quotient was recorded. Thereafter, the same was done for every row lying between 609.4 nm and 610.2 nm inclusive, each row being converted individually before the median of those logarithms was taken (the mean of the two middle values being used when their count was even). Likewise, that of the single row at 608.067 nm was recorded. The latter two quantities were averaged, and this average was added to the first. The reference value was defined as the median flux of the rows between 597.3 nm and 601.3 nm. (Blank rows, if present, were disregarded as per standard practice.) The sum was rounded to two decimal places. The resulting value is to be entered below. -0.51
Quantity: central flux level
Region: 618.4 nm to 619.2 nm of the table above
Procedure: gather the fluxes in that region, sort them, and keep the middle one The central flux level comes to 41.8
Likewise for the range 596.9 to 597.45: 42.6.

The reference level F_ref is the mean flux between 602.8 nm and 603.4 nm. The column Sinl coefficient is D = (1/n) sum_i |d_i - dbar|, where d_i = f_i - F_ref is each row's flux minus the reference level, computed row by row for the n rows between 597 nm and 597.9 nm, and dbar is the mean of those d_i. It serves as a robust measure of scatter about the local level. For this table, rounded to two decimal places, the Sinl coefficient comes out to 2.02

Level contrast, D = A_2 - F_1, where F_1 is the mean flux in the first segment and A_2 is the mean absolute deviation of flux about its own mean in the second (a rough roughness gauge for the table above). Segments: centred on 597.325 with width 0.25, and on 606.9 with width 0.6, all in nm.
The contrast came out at -40.1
